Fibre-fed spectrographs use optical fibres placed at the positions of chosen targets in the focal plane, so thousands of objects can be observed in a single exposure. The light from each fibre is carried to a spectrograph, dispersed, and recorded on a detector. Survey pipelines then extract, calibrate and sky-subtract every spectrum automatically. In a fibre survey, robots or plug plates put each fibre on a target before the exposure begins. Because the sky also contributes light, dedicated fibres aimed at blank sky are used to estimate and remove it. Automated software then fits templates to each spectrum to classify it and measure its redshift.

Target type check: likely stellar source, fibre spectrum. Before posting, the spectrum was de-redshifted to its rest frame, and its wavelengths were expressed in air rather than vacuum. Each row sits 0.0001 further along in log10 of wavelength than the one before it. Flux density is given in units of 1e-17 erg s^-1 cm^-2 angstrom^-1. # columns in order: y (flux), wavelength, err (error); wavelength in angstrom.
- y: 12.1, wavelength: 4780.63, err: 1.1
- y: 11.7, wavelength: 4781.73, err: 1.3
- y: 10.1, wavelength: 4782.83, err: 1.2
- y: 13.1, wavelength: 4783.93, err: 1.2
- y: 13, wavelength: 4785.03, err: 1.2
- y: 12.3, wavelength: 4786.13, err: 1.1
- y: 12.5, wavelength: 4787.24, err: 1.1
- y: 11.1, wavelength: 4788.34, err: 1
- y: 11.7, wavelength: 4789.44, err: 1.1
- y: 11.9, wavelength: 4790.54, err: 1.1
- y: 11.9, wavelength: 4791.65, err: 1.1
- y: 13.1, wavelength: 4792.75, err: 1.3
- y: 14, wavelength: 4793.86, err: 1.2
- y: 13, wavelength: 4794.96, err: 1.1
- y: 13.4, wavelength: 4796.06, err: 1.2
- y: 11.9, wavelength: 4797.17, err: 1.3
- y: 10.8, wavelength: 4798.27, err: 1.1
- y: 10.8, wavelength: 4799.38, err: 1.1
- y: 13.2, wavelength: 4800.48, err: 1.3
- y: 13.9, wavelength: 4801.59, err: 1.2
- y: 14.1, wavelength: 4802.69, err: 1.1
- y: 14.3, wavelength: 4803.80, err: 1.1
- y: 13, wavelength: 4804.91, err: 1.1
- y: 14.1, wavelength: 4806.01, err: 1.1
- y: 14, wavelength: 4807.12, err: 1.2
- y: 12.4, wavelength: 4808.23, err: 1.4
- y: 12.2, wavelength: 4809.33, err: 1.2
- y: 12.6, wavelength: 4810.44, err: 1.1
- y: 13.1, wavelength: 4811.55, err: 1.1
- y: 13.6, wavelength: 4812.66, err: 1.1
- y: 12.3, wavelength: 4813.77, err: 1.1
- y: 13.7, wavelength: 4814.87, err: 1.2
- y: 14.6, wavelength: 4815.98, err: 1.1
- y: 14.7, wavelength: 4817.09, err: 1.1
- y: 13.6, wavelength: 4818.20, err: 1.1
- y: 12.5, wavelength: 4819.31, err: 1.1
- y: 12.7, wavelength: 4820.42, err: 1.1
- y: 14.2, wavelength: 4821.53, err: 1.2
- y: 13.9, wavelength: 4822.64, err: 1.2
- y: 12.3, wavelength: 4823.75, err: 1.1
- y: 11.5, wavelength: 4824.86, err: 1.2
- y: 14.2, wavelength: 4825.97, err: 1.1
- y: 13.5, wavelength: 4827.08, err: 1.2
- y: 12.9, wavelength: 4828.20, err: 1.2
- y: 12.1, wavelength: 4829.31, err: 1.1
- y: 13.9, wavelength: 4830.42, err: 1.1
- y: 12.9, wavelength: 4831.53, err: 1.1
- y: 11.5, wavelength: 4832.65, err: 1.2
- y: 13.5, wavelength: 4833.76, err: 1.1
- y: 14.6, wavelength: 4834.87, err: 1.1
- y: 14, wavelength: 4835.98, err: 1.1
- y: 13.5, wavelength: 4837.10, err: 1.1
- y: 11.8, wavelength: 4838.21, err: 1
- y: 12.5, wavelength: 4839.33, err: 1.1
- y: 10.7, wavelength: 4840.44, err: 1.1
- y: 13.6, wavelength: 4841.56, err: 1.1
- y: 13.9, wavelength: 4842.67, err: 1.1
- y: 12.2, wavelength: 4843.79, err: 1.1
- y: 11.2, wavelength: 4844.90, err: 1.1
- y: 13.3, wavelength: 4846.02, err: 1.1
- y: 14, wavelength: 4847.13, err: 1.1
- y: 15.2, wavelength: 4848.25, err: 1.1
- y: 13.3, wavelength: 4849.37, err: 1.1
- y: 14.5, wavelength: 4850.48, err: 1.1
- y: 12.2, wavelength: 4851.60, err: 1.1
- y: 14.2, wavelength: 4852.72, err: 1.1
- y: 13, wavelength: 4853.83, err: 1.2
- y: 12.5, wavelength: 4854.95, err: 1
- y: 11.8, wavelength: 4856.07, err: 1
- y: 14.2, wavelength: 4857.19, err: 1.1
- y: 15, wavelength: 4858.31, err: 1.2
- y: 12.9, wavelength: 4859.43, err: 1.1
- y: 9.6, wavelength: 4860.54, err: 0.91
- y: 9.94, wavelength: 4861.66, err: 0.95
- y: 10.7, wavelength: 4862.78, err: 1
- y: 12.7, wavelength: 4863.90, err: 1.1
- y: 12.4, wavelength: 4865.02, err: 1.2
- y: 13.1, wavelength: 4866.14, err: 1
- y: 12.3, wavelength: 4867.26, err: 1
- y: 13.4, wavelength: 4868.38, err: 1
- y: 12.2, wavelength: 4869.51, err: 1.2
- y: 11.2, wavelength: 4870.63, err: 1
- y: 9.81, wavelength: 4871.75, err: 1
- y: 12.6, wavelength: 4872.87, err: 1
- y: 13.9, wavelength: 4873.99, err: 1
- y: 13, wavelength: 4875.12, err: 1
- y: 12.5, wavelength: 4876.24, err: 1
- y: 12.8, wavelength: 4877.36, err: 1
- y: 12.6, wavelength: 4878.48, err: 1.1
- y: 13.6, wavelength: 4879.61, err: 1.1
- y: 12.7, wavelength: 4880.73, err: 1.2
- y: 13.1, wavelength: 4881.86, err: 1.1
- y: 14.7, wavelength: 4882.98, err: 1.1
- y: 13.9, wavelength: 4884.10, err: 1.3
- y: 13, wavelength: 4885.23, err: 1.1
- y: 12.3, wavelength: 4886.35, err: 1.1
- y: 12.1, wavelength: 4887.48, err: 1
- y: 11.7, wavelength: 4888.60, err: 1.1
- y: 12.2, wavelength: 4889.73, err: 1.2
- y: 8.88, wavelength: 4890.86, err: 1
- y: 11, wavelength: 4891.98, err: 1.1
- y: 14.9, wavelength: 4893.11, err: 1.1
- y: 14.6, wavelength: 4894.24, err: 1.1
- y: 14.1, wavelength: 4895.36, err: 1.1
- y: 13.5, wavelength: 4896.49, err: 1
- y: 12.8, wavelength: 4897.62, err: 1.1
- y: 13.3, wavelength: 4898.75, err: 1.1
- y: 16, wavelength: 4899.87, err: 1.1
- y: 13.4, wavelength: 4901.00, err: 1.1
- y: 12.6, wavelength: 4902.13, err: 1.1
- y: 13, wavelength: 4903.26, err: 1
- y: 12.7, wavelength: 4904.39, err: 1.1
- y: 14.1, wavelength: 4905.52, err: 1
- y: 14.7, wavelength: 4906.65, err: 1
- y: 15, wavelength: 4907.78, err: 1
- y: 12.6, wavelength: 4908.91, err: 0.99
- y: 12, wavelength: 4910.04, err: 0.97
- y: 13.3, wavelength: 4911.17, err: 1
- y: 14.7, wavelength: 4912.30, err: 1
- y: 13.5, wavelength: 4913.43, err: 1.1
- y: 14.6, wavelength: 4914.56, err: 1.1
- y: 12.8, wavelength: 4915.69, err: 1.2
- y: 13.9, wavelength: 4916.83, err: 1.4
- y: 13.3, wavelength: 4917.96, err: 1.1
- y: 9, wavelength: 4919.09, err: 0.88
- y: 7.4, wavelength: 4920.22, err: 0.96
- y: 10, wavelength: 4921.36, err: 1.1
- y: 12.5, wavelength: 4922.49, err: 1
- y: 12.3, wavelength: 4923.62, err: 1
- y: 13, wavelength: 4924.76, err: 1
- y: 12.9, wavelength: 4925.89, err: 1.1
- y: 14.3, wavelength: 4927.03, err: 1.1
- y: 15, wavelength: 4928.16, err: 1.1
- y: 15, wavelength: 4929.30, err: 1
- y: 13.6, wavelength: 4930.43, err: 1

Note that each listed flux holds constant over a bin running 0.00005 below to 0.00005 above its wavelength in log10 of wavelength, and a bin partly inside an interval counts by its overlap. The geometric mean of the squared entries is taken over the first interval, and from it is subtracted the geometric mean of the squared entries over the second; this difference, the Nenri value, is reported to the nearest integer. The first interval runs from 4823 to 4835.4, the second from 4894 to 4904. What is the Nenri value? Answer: -19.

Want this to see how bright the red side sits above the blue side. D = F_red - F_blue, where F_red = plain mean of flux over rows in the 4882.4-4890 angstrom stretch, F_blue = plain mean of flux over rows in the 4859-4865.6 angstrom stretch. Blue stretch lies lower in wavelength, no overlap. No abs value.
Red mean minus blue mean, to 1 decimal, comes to 1.5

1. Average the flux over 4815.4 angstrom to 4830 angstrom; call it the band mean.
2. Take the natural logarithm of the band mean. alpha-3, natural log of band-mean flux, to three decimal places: 2.587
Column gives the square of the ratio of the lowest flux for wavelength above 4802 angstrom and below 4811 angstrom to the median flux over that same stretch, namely 0.82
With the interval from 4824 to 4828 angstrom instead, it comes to 0.73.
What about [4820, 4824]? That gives 0.86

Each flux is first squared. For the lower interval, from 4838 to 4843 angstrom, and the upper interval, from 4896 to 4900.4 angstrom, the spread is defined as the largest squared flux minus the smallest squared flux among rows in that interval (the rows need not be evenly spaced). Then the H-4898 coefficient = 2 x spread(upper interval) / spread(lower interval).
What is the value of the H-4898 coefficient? 2.3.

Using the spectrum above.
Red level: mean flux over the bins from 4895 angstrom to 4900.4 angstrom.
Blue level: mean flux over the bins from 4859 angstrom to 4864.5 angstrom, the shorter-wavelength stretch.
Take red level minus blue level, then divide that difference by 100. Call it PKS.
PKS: 0.028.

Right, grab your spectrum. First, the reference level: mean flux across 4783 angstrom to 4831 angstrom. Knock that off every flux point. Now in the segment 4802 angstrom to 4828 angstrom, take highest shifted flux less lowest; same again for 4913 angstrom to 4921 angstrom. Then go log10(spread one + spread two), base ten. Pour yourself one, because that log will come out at 1.02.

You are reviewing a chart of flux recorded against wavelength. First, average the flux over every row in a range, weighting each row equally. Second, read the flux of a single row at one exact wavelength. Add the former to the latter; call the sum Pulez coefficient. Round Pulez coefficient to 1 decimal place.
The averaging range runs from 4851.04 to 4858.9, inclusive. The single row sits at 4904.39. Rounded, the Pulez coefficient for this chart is 26.0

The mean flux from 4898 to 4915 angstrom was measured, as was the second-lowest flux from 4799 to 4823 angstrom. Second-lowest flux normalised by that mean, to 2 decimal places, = 0.89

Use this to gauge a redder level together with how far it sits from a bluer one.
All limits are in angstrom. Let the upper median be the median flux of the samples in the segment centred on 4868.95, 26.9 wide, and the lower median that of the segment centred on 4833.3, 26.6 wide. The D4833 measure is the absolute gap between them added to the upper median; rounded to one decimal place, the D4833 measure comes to 13.1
